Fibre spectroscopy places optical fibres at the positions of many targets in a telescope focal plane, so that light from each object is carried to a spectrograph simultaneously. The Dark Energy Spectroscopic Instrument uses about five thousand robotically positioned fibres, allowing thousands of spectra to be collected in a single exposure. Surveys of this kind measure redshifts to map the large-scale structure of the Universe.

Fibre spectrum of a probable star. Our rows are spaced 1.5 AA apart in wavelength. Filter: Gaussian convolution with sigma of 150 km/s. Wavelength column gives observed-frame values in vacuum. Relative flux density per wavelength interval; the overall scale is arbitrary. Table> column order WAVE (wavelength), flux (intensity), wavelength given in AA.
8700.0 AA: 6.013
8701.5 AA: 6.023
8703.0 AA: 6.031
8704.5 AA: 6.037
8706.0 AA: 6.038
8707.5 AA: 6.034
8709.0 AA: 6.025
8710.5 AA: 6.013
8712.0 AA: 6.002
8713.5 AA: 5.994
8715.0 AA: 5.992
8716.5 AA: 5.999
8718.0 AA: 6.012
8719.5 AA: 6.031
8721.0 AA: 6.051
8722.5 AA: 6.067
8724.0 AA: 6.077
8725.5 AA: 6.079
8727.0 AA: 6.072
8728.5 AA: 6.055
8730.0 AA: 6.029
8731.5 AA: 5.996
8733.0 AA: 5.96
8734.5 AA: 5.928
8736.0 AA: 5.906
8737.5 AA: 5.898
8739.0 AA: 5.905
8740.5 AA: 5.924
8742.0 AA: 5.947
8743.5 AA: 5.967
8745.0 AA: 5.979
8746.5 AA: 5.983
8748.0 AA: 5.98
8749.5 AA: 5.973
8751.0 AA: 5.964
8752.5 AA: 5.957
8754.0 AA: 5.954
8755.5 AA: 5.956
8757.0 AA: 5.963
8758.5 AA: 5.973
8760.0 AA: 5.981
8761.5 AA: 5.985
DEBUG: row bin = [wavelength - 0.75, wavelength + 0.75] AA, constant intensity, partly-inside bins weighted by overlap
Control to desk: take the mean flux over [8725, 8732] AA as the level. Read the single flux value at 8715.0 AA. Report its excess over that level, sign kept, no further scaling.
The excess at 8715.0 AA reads -0.05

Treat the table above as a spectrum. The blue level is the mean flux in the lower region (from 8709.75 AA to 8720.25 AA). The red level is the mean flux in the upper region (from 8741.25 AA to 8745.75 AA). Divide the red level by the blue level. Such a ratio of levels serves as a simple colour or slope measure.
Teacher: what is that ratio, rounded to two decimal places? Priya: 0.99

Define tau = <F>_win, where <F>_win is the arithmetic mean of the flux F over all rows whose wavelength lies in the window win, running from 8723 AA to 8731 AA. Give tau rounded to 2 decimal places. 6.06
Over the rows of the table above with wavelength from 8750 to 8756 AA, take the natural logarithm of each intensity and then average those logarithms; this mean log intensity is 1.785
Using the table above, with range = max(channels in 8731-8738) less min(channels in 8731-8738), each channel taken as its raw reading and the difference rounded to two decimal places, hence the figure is 0.10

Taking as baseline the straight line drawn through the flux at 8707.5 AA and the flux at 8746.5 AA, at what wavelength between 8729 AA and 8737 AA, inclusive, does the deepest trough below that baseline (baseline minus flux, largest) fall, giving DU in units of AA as 8736.0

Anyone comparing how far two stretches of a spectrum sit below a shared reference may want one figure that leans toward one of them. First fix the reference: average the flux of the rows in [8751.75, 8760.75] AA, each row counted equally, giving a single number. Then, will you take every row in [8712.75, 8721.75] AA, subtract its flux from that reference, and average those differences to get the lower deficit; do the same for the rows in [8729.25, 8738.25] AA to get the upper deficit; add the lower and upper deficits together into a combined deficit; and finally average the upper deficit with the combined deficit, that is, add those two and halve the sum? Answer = -0.013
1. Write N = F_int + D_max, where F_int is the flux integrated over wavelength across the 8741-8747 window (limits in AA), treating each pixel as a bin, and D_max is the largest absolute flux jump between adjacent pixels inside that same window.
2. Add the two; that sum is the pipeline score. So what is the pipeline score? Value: 36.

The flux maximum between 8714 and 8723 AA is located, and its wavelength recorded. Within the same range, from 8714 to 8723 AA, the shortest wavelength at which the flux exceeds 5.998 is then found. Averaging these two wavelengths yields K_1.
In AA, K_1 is 8719.5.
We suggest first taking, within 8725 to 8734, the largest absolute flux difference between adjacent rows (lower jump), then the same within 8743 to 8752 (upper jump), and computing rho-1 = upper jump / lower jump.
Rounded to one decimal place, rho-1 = 0.3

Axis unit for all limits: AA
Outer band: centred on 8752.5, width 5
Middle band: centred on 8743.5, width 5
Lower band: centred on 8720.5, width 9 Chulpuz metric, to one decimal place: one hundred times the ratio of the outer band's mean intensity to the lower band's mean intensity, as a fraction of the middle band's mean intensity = 16.5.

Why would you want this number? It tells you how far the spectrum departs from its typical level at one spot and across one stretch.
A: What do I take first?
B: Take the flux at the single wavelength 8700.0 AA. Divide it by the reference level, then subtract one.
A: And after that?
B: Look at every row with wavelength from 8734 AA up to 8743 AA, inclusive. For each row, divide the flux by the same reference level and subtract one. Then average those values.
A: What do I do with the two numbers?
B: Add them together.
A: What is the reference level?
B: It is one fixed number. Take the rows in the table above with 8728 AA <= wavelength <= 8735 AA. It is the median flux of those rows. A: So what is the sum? -0.010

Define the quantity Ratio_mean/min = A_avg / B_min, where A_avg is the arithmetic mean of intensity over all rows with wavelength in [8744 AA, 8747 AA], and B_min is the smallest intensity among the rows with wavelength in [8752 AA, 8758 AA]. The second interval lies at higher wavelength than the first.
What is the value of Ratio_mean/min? 1.00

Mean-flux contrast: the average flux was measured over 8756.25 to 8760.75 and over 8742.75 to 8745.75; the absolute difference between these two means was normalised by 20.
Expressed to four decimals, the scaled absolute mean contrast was 0.0000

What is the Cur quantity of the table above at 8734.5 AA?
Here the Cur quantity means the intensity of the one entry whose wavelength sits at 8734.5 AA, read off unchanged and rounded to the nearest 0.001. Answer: 5.928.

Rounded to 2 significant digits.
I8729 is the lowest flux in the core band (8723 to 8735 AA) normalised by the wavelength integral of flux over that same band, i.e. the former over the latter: 0.082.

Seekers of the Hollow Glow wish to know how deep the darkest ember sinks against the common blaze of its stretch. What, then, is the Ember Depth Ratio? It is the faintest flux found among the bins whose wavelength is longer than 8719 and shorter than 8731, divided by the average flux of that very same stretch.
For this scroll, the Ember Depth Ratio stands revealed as 0.995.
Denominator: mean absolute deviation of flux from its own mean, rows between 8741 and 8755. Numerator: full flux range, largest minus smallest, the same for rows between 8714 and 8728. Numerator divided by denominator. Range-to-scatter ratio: 8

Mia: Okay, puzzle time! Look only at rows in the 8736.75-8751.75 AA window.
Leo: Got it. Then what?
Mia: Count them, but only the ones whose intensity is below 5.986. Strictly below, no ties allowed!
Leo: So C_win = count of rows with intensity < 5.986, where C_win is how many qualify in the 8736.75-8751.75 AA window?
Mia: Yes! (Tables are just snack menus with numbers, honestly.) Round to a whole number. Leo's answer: 10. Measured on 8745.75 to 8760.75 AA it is 10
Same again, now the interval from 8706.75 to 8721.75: 0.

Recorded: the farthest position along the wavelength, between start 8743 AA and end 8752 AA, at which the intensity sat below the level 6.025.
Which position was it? 8751.0 AA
